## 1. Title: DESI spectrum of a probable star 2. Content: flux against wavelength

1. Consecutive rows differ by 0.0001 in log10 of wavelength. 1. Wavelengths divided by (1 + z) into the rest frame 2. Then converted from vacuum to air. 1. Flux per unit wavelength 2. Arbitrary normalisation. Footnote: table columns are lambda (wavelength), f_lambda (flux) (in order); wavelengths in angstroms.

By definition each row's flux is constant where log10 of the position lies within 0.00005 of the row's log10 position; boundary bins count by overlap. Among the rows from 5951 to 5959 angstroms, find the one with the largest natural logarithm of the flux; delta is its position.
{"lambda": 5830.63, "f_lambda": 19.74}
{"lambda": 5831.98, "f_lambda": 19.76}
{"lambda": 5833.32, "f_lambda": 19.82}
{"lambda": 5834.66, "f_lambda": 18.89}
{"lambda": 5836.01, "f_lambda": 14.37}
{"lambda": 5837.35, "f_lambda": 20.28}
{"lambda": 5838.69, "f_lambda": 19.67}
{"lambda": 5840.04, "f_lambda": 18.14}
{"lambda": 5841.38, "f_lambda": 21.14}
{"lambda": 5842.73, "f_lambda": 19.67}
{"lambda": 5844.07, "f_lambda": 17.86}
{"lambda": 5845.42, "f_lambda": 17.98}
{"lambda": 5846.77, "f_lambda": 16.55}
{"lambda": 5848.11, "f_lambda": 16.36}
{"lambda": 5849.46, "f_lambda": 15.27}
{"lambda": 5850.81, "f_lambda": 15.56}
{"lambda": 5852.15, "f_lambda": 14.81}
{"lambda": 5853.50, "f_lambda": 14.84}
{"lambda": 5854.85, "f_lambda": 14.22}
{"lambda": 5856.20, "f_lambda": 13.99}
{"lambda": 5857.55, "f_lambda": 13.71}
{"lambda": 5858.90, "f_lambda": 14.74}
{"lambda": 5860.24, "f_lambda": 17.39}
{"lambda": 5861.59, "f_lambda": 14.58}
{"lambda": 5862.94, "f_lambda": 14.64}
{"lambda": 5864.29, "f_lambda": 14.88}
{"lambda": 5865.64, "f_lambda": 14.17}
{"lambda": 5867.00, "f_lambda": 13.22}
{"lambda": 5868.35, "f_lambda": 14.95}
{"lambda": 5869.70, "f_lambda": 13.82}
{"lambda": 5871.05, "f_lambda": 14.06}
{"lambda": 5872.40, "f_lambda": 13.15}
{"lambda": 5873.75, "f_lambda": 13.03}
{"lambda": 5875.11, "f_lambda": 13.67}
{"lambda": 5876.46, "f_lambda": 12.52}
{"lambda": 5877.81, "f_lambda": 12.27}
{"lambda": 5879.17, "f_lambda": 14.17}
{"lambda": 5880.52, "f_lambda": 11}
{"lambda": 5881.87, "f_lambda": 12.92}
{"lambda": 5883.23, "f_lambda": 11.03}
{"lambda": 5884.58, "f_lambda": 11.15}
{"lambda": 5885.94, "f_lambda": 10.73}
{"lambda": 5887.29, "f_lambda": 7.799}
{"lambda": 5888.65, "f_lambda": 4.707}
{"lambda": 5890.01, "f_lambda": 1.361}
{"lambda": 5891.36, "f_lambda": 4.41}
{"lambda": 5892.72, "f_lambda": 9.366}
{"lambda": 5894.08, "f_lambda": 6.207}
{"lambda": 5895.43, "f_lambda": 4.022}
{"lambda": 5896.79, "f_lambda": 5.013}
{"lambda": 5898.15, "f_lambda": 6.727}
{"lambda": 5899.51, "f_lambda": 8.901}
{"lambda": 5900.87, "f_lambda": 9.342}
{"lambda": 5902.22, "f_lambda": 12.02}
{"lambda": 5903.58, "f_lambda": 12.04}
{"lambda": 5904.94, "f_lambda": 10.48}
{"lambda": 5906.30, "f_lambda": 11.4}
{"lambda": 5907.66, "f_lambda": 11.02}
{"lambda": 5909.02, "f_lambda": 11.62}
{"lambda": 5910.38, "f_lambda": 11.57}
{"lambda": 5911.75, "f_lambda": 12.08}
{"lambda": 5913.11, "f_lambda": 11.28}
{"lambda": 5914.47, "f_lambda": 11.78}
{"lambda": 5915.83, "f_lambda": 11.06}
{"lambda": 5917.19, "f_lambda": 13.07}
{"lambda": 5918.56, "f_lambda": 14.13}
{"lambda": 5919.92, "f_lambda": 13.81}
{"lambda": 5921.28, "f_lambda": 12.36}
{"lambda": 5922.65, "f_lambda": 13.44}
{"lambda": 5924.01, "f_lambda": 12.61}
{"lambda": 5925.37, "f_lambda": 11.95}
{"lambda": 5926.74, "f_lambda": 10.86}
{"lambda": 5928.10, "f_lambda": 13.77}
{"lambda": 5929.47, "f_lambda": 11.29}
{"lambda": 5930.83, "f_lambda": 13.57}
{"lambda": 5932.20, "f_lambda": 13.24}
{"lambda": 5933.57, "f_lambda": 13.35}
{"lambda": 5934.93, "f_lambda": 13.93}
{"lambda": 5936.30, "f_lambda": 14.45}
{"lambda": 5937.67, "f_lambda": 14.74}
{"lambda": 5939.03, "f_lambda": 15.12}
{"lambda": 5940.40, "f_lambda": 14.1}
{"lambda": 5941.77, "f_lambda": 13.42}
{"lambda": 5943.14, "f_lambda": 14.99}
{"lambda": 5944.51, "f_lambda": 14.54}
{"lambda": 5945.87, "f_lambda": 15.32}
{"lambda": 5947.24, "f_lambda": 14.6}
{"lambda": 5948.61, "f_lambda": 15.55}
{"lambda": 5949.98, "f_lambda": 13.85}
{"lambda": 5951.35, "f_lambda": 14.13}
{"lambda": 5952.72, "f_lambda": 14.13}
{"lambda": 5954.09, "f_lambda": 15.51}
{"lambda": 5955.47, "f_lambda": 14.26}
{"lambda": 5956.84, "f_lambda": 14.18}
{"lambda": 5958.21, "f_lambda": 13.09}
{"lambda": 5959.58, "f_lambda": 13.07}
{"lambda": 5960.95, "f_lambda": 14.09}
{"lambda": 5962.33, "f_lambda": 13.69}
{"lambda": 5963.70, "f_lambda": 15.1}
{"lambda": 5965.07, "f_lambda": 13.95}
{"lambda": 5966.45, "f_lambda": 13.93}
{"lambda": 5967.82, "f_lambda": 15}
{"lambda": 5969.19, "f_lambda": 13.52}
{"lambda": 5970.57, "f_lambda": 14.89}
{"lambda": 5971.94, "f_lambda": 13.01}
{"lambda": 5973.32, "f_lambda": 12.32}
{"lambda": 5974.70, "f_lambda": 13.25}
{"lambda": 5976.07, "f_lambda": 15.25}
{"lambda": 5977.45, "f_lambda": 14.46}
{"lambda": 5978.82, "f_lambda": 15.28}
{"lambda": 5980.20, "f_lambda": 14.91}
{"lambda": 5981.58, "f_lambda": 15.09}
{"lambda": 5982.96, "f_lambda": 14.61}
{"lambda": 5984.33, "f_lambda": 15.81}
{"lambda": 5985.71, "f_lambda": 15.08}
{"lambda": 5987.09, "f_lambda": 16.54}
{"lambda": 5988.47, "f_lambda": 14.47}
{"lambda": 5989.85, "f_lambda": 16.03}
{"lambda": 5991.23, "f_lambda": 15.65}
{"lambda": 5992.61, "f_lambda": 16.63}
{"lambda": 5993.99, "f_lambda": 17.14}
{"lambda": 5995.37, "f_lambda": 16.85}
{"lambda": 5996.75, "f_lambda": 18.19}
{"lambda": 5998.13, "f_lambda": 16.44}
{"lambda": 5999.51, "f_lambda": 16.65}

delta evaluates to 5954.09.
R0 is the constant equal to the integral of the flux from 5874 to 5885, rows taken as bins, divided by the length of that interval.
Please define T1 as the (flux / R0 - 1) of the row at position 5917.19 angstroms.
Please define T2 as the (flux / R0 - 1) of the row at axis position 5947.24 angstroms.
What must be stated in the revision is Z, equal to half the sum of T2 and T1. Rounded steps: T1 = 0.05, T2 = 0.178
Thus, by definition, 0.12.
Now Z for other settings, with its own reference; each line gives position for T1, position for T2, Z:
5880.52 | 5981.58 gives 0.05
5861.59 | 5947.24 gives 0.18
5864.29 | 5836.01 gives 0.18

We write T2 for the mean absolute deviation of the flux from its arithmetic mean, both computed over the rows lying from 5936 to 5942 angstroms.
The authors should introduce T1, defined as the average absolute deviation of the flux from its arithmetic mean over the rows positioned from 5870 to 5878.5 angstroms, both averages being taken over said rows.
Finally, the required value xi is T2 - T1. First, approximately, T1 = 0.51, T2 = 0.5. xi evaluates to -0.03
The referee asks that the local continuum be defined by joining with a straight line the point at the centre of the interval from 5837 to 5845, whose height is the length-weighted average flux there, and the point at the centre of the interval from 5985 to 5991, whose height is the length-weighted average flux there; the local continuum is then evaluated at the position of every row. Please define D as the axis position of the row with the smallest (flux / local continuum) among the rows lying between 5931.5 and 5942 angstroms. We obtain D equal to 5932.20 angstroms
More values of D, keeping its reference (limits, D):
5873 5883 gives 5880.52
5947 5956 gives 5949.98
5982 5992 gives 5988.47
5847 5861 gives 5857.55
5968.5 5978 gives 5973.32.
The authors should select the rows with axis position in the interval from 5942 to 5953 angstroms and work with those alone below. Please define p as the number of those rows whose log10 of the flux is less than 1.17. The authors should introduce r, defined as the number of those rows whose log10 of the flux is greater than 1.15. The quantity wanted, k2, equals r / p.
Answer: 1.40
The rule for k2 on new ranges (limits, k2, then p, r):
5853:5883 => 0.56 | 18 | 10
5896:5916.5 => 0.00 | 15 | 0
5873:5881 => 0.17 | 6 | 1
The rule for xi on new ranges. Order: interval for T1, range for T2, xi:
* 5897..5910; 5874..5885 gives -0.40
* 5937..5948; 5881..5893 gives 2.76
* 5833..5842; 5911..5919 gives -0.60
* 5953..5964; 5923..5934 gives 0.27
